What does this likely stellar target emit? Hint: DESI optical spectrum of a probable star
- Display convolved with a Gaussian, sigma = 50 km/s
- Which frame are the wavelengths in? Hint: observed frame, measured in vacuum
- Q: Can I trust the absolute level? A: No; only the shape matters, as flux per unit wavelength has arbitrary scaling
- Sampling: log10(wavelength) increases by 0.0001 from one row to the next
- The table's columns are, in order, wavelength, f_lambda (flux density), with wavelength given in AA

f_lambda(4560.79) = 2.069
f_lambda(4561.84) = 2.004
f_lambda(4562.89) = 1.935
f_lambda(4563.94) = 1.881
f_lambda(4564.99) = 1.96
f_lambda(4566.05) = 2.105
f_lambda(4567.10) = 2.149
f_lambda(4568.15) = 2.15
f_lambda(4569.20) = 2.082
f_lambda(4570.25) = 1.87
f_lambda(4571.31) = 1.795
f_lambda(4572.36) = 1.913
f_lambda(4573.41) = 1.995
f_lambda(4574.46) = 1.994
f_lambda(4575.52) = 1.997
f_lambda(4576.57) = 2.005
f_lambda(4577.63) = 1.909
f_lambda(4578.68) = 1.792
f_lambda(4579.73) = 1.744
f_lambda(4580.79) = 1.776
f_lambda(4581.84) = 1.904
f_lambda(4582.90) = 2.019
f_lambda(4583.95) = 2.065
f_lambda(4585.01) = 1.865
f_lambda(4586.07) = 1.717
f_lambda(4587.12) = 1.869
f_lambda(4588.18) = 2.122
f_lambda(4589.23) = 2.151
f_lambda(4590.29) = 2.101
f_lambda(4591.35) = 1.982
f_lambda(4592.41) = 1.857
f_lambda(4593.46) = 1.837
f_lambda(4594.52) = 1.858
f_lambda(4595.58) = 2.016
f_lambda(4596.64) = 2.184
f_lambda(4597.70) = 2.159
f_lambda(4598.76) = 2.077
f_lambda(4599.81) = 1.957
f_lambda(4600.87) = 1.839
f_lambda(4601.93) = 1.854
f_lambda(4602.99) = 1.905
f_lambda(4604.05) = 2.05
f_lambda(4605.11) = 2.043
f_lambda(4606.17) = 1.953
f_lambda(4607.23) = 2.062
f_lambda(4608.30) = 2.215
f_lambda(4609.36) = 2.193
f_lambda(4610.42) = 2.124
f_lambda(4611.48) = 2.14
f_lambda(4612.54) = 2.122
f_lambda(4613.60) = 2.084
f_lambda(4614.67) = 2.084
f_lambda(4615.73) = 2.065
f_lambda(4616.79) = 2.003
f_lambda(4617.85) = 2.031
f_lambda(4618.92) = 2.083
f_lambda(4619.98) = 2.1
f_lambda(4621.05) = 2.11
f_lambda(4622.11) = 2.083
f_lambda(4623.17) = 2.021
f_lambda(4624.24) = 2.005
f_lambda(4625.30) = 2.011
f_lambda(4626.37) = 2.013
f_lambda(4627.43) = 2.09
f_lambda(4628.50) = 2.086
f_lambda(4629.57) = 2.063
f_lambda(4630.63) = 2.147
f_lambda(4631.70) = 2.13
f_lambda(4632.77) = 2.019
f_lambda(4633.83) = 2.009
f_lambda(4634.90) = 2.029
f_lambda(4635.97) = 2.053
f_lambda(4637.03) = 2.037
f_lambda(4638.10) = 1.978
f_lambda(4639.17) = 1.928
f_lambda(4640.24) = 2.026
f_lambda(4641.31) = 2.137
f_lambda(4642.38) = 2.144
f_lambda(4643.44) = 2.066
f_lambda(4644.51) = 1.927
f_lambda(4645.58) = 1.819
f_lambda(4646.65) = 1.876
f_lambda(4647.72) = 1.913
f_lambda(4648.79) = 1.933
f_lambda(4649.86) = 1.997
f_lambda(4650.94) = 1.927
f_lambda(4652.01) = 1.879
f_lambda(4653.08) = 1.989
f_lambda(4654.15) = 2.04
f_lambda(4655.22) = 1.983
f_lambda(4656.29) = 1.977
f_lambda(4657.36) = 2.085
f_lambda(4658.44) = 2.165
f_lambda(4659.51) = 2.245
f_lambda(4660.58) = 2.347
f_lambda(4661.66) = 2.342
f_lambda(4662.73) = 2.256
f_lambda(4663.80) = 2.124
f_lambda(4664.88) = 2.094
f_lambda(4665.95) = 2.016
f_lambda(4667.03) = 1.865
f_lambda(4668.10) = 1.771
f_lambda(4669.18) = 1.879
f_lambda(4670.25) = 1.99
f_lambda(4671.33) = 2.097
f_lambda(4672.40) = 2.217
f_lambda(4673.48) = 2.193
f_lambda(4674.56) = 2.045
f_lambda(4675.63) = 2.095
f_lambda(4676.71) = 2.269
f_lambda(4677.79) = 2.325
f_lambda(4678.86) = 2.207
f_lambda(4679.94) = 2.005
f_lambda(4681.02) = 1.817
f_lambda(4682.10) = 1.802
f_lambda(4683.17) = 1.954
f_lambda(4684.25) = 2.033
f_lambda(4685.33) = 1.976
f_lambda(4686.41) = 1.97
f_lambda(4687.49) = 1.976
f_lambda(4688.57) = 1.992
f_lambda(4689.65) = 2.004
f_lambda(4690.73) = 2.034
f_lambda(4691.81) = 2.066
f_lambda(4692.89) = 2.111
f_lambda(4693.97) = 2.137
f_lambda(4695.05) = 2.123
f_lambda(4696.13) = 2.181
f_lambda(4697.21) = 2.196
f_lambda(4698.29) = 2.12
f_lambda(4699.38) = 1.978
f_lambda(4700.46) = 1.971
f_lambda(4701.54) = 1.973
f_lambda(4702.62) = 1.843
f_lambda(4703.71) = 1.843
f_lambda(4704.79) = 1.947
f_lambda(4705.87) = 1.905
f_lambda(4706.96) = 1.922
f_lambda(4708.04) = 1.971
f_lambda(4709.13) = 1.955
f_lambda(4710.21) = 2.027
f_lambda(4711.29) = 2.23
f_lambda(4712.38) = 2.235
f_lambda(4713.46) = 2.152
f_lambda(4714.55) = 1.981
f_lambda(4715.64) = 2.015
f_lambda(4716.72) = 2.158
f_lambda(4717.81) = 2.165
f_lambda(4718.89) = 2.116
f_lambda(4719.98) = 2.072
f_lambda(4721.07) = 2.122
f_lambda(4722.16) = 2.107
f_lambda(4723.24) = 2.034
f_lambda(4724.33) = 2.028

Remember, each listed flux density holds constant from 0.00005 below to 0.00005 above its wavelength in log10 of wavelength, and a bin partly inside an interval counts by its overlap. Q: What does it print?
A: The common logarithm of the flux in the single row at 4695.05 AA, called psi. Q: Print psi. 0.327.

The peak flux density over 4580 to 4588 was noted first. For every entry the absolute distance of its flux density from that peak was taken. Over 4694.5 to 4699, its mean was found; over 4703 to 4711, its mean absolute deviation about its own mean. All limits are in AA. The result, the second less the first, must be -0.05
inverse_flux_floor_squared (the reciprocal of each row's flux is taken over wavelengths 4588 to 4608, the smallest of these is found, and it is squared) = 0.210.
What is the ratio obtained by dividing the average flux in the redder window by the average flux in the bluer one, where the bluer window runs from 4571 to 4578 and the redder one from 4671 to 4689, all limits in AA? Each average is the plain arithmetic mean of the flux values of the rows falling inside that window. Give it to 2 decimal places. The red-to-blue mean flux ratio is 1.06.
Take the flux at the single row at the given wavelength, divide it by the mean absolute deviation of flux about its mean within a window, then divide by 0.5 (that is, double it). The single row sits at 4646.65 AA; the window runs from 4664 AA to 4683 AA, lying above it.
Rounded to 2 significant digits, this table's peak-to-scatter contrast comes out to 27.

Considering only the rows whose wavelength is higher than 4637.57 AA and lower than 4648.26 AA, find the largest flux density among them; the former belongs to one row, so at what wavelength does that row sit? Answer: 4642.38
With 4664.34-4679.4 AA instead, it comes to 4677.79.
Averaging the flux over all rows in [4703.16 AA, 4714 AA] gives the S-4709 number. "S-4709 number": 2.02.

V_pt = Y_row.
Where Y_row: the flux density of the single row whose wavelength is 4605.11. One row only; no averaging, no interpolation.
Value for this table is 2.043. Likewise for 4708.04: 1.971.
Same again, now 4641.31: 2.137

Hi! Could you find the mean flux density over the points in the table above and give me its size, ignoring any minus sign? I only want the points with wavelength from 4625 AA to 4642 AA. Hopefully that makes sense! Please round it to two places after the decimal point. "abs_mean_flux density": 2.05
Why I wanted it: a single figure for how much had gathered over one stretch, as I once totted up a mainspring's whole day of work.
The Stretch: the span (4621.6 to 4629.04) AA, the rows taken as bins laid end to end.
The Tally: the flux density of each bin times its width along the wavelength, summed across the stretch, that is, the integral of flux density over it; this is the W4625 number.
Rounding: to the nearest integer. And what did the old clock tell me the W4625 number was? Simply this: 15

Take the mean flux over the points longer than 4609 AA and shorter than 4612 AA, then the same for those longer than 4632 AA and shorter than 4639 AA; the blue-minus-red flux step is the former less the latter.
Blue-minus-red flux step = 0.13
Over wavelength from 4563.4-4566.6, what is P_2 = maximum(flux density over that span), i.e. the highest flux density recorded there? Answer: 2.105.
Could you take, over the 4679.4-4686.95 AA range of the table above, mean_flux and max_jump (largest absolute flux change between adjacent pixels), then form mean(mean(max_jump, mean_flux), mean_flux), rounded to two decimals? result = 1.50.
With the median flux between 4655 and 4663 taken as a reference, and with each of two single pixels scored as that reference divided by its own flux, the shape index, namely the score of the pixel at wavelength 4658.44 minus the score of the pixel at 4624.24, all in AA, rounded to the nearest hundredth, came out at -0.08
